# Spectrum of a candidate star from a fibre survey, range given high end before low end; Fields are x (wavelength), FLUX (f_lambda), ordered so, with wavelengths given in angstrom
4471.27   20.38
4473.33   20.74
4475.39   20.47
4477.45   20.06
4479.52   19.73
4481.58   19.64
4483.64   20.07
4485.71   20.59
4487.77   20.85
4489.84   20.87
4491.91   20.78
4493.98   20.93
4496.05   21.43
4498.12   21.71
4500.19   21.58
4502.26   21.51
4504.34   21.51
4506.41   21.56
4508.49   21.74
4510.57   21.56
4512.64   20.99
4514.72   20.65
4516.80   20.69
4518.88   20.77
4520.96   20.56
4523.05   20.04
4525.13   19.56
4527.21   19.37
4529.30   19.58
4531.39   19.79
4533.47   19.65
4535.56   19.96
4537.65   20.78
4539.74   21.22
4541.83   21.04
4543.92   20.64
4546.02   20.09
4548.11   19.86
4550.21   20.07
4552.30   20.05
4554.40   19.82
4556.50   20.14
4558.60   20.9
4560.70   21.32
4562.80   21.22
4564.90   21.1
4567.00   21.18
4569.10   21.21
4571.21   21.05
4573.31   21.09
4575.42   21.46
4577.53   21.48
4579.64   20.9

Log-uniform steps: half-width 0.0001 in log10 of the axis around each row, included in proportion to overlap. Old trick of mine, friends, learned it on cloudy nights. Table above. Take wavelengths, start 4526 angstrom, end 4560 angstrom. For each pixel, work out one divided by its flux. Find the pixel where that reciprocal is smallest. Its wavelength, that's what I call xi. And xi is 4539.74 angstrom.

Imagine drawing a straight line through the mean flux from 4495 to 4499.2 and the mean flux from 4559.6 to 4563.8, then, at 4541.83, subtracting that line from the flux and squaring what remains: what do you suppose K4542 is 0.1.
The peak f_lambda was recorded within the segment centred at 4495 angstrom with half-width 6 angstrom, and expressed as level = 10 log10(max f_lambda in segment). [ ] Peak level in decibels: 13.4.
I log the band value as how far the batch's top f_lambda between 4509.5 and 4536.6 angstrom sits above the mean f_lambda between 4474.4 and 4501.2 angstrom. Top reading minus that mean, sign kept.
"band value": 0.9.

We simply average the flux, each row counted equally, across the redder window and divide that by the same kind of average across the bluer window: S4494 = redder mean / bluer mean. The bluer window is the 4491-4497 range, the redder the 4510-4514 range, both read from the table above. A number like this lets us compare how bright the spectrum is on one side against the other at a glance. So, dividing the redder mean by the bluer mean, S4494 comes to 1.01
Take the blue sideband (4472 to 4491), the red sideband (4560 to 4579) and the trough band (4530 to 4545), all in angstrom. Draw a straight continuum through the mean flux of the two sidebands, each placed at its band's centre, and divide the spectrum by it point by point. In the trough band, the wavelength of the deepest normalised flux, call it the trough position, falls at 4533.47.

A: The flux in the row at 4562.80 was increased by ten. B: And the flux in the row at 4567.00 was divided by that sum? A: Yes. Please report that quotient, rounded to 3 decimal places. 0.678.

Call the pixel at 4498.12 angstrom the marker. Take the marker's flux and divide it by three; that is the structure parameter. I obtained 7.24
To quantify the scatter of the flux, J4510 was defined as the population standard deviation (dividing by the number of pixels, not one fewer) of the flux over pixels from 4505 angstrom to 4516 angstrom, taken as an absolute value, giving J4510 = 0.41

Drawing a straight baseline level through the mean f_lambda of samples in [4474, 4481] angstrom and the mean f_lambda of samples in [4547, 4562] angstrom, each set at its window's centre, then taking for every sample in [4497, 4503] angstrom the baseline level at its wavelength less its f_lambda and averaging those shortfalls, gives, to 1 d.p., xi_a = -1.4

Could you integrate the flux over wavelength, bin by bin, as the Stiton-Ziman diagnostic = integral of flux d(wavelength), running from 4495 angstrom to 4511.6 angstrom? 358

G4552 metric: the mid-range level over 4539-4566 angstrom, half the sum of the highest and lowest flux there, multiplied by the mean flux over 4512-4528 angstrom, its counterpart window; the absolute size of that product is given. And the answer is 418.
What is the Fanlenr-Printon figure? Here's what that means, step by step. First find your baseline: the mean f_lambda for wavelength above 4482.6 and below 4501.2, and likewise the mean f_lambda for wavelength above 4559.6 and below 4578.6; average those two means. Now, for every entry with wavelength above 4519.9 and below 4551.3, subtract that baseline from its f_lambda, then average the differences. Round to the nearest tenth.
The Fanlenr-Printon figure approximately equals -1.0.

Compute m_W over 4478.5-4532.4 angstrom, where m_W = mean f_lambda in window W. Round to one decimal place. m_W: 20.7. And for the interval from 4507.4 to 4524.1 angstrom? 20.9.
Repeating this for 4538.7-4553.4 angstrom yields 20.4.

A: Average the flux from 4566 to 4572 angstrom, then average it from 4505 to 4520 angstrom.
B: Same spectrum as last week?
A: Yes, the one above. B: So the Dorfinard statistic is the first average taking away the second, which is 0.0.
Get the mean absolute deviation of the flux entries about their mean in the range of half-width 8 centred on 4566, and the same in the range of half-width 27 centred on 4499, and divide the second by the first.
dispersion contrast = 5.2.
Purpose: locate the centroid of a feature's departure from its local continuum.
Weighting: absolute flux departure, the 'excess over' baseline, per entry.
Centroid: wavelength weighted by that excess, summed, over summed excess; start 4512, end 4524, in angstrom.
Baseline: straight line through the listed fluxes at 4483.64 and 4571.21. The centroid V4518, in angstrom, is 4517.3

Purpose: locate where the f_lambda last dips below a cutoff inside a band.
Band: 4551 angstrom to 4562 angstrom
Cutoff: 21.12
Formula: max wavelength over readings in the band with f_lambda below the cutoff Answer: 4558.60 angstrom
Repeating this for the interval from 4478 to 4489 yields 4487.77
